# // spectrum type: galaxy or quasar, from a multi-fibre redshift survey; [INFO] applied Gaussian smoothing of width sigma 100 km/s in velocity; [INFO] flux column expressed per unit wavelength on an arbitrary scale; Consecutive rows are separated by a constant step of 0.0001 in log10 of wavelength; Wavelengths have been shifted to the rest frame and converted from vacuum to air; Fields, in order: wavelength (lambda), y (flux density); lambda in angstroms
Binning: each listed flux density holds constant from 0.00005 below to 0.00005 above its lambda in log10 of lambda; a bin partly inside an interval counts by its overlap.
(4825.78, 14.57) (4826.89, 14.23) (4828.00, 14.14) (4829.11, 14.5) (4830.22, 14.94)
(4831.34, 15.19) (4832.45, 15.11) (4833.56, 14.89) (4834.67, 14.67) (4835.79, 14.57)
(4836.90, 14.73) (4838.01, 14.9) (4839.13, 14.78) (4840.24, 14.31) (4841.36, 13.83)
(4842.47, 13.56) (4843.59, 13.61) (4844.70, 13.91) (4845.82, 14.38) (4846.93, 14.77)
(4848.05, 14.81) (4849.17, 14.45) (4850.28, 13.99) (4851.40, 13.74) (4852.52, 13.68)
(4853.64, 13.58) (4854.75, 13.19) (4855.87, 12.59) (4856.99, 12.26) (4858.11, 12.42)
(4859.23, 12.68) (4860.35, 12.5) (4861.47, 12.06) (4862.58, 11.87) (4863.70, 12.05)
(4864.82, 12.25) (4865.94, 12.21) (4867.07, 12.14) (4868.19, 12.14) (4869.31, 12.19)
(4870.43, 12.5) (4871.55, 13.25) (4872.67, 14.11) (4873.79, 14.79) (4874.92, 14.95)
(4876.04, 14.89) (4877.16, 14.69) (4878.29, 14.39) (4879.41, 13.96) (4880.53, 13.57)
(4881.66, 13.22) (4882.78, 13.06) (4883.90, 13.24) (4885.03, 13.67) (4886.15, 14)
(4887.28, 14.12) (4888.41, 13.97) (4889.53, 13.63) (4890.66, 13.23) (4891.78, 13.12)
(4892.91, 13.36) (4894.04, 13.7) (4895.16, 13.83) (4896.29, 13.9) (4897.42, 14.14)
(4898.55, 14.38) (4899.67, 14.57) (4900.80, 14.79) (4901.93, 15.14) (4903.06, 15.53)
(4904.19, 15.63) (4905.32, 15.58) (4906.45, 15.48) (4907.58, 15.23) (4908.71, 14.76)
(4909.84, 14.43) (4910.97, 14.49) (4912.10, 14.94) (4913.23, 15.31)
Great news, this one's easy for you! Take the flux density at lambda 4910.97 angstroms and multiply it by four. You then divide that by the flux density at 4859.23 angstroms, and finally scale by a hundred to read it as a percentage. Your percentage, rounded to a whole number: 457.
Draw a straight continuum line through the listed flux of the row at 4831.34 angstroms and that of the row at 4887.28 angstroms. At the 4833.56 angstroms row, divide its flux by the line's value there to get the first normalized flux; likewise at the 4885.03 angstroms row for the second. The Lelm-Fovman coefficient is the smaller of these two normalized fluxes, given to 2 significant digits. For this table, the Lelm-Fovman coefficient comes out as 0.97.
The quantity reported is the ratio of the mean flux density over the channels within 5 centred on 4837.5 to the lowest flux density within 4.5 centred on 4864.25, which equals 1.24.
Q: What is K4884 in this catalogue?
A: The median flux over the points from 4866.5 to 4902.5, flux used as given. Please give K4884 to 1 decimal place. 13.9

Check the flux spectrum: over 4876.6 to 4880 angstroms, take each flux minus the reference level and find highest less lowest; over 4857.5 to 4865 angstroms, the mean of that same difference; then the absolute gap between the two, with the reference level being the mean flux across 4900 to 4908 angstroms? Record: 3.8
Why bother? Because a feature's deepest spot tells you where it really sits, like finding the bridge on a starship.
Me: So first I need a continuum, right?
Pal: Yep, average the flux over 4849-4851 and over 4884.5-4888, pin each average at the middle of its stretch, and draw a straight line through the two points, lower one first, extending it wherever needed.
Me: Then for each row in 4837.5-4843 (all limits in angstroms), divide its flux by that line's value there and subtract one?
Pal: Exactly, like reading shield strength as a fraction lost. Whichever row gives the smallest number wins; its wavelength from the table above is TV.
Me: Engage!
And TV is 4842.47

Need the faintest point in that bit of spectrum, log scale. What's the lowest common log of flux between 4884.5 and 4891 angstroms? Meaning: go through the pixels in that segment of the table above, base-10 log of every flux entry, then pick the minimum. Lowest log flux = 1.12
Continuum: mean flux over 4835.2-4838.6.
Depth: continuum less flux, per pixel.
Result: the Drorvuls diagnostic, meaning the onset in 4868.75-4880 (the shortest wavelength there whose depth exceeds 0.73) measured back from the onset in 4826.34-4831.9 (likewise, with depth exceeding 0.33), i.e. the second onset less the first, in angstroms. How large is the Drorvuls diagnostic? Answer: -42.4 angstroms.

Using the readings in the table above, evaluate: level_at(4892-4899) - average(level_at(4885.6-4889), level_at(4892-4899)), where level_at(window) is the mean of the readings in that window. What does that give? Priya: -0.1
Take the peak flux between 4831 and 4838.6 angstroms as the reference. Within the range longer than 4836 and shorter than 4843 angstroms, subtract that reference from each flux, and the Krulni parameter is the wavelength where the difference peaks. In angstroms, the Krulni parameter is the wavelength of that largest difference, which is 4838.01 angstroms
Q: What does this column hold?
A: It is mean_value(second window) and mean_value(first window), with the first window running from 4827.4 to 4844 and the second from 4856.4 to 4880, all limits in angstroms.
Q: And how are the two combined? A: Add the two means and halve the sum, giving 13.8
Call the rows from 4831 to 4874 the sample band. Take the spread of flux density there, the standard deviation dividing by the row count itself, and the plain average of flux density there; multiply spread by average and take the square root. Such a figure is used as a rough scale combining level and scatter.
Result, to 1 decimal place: 3.8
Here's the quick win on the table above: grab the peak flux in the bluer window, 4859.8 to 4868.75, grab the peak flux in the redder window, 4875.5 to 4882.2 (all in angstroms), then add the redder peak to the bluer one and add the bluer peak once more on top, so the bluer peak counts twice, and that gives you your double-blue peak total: 39.9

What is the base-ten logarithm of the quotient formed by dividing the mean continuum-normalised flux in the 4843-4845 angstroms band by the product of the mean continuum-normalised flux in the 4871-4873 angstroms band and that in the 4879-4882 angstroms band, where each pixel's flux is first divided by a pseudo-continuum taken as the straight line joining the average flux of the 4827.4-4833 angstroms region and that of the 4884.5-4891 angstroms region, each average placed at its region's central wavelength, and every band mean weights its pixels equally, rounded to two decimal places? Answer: 0.00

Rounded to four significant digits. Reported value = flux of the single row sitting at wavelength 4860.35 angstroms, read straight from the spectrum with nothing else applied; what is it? 12.50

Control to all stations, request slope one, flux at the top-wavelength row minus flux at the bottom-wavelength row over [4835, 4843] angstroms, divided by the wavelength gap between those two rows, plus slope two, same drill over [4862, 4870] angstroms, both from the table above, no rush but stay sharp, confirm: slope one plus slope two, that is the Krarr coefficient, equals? -0.1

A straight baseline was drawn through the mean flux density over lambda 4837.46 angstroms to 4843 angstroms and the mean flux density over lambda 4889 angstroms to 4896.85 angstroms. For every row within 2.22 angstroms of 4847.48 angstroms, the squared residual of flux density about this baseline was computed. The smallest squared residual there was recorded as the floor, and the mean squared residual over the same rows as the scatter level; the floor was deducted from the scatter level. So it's 0.2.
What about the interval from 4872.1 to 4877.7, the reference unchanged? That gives 0.8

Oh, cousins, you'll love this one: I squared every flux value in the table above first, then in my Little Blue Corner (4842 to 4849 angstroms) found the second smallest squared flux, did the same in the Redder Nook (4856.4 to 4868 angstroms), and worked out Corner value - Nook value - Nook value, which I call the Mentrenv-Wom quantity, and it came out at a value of -105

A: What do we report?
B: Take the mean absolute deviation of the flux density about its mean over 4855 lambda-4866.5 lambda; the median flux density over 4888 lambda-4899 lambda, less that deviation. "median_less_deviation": 13.6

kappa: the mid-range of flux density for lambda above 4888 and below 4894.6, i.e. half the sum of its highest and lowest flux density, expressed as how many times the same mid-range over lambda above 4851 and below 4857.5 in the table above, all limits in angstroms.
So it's 1.04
